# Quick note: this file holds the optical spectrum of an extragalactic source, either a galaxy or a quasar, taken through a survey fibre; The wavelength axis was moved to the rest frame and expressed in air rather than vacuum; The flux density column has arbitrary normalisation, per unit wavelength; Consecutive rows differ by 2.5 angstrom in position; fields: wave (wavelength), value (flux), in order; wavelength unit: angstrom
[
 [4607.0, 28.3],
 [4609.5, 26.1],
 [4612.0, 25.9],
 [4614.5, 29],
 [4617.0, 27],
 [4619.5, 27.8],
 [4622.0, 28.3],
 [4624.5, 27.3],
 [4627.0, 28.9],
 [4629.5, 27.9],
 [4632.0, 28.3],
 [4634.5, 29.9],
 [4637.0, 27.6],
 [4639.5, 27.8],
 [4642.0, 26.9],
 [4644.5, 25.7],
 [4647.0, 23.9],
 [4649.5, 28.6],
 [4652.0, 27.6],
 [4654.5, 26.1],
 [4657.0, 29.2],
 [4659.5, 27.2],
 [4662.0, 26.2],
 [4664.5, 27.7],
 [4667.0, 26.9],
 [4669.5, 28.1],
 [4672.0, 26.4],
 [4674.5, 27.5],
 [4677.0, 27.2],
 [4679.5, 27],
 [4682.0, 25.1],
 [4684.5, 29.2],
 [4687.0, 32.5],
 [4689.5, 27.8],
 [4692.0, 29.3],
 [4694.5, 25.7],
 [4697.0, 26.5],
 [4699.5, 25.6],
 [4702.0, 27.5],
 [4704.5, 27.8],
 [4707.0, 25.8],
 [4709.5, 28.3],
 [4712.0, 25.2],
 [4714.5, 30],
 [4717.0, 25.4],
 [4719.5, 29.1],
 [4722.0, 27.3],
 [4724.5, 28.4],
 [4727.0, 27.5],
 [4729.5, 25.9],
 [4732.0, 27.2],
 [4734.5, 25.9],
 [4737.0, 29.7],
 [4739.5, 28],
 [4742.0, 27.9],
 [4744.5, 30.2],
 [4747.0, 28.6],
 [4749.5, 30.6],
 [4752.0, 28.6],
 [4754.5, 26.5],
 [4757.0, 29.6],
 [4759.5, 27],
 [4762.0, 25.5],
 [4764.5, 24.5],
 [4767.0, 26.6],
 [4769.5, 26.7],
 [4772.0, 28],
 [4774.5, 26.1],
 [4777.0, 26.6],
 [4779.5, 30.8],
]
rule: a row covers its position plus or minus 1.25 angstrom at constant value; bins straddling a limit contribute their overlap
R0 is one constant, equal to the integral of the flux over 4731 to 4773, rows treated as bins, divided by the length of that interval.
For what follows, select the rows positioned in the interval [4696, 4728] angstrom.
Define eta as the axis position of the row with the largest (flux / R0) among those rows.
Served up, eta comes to 4714.5 angstrom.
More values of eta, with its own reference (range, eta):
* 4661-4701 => 4687.0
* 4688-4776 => 4749.5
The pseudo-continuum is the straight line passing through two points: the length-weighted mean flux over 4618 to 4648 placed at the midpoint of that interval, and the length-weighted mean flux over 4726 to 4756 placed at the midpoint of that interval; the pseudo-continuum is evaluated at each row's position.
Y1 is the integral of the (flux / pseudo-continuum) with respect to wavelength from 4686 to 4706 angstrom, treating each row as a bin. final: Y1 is 20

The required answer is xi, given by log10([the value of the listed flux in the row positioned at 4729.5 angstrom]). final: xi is 1.41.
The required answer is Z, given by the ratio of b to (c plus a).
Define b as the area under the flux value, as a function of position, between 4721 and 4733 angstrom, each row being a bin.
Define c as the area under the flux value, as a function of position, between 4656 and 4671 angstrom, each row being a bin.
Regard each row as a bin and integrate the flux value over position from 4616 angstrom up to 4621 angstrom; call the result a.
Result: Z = 0.6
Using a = 137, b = 327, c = 413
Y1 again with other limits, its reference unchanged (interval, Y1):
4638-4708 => 69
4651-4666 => 15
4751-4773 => 21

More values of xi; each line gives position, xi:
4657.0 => 1.47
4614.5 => 1.46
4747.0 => 1.46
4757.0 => 1.47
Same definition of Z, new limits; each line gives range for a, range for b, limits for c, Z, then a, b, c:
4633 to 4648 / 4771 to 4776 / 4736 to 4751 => 0.2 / 406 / 135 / 437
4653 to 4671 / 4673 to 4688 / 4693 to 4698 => 0.7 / 492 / 420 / 131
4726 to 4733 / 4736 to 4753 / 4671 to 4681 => 1.1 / 188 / 494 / 270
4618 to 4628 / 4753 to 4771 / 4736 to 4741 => 1.1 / 280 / 480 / 144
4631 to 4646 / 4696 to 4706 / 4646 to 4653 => 0.4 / 414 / 268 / 187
